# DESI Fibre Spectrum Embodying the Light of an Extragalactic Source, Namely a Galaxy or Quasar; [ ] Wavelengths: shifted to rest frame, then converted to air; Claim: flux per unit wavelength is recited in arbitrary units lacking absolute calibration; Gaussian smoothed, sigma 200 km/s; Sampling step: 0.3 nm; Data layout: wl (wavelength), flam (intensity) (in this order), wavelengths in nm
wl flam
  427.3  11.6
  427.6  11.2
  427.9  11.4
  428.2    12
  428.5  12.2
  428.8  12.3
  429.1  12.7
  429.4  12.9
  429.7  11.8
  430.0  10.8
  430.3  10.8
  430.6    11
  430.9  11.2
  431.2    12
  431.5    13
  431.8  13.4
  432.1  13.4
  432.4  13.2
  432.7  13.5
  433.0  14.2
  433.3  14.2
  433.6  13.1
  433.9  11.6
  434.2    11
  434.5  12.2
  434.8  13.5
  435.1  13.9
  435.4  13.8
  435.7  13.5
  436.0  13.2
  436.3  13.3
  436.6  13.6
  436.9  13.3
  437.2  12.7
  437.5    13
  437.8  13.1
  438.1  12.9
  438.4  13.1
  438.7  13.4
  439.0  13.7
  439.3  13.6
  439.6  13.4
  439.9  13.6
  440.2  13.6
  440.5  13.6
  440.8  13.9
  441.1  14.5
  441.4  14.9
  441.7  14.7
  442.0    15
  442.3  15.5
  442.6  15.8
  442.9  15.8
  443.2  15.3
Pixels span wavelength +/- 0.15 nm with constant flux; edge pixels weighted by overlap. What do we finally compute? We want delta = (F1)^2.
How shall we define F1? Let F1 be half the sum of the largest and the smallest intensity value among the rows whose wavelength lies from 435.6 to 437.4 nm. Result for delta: 173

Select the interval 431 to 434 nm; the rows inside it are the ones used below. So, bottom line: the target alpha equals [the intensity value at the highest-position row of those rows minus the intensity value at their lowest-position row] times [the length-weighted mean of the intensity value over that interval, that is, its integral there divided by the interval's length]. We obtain -5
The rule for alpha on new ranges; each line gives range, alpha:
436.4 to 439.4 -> 0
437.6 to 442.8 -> 38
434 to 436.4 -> 30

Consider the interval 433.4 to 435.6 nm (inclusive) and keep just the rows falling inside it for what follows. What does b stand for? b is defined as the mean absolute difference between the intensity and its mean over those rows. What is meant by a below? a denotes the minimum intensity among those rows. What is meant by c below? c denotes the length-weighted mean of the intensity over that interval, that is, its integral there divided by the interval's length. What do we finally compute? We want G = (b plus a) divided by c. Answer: 0.936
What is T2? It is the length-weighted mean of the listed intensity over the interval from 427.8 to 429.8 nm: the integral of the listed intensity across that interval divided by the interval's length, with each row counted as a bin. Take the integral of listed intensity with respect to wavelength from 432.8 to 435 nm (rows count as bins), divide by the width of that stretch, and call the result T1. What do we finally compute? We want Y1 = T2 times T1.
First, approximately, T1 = 12.9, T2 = 12.2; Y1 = 157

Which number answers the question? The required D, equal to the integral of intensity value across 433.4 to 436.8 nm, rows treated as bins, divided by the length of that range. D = 13.0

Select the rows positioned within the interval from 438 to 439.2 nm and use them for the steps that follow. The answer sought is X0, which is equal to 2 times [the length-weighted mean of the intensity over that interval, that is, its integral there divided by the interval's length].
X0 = 26.6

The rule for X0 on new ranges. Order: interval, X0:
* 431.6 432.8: 26.7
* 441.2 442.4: 30.0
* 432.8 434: 26.7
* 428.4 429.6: 25.0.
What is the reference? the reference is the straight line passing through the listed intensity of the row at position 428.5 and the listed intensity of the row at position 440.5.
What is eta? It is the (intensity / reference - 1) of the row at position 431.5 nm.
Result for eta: 0.036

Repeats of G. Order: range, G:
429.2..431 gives 0.997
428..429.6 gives 0.995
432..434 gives 0.912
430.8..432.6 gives 0.935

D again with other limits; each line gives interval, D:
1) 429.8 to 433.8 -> 12.6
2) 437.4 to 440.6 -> 13.4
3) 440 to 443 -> 14.7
